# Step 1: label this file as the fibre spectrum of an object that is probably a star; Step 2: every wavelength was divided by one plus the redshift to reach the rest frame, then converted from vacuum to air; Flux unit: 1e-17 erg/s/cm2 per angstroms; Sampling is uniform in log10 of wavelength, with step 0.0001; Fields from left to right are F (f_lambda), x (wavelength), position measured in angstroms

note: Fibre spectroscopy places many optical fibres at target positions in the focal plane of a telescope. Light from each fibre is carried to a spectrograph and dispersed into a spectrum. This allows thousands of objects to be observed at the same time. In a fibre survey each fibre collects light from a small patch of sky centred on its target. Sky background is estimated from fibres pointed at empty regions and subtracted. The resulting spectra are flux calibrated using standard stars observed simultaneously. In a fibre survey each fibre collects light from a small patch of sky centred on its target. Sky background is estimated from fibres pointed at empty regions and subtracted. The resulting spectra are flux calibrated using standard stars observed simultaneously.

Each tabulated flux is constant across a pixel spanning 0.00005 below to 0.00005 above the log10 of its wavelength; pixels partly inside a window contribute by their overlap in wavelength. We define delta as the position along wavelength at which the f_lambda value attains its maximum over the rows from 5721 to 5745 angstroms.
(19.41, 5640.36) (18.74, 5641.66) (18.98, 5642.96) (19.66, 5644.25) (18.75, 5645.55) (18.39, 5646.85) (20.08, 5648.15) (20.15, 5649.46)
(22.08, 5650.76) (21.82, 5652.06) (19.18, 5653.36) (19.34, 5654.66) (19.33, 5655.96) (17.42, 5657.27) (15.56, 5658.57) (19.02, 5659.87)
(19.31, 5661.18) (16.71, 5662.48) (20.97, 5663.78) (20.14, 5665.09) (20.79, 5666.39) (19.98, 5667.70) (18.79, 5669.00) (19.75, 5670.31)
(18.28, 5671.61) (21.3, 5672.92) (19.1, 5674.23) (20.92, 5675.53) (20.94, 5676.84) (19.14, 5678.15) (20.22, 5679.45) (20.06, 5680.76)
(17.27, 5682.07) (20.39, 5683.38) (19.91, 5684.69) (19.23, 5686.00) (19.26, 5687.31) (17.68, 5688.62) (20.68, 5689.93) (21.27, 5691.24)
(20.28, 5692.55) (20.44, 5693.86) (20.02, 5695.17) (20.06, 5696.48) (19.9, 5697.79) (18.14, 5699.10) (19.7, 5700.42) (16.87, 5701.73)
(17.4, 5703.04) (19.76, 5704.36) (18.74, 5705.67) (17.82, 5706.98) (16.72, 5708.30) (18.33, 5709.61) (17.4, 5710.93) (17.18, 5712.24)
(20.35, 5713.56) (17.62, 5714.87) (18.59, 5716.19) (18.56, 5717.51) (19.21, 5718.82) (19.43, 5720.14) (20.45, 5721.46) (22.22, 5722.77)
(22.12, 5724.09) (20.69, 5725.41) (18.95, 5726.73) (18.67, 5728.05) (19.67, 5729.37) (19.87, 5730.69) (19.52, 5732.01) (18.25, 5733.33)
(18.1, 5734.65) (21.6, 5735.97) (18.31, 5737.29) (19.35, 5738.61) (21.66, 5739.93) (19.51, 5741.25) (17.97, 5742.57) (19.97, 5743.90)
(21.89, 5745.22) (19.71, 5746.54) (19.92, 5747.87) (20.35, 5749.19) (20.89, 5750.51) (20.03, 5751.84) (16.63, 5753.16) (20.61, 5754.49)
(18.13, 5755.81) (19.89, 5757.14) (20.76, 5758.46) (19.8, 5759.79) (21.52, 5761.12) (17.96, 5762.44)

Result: 5722.77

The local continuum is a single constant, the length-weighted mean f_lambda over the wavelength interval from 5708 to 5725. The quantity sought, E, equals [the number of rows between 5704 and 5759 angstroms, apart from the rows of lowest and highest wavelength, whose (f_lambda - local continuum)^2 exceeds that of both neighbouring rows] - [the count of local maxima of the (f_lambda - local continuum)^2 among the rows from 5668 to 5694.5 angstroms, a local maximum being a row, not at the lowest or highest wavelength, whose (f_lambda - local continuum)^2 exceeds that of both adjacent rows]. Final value 7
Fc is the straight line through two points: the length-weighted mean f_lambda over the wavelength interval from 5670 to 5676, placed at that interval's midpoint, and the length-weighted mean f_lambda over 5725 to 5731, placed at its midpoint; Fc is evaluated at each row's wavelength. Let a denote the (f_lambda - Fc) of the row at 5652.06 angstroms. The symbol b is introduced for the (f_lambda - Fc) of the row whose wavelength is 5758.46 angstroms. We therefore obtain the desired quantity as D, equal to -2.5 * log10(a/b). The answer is -0.2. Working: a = 2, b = 1.5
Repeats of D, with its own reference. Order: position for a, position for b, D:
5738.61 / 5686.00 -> 2.2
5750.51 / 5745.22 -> 0.5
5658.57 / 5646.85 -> -1.1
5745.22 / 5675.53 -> -0.9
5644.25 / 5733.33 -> 1.2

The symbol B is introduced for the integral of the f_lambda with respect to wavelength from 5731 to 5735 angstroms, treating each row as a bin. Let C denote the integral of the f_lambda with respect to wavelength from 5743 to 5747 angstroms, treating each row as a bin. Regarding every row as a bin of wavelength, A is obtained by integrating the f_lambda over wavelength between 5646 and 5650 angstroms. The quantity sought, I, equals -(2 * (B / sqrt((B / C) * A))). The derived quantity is -17.8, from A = 77.8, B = 75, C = 81.6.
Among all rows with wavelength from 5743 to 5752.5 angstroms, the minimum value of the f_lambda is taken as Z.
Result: 19.71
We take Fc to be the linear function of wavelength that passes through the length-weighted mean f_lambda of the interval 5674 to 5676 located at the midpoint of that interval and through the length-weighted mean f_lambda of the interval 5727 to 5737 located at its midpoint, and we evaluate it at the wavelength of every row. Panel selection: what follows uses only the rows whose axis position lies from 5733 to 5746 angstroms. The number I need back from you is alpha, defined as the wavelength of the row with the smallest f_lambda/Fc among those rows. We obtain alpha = 5742.57 angstroms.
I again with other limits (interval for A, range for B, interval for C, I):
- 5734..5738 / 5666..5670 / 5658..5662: -17.1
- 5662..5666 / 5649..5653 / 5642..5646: -18.3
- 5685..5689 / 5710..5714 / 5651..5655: -17.7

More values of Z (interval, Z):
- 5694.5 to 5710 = 16.72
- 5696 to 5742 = 16.72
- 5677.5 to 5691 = 17.27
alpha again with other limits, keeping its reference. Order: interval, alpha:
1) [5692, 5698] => 5697.79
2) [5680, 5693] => 5682.07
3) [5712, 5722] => 5712.24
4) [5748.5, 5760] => 5753.16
